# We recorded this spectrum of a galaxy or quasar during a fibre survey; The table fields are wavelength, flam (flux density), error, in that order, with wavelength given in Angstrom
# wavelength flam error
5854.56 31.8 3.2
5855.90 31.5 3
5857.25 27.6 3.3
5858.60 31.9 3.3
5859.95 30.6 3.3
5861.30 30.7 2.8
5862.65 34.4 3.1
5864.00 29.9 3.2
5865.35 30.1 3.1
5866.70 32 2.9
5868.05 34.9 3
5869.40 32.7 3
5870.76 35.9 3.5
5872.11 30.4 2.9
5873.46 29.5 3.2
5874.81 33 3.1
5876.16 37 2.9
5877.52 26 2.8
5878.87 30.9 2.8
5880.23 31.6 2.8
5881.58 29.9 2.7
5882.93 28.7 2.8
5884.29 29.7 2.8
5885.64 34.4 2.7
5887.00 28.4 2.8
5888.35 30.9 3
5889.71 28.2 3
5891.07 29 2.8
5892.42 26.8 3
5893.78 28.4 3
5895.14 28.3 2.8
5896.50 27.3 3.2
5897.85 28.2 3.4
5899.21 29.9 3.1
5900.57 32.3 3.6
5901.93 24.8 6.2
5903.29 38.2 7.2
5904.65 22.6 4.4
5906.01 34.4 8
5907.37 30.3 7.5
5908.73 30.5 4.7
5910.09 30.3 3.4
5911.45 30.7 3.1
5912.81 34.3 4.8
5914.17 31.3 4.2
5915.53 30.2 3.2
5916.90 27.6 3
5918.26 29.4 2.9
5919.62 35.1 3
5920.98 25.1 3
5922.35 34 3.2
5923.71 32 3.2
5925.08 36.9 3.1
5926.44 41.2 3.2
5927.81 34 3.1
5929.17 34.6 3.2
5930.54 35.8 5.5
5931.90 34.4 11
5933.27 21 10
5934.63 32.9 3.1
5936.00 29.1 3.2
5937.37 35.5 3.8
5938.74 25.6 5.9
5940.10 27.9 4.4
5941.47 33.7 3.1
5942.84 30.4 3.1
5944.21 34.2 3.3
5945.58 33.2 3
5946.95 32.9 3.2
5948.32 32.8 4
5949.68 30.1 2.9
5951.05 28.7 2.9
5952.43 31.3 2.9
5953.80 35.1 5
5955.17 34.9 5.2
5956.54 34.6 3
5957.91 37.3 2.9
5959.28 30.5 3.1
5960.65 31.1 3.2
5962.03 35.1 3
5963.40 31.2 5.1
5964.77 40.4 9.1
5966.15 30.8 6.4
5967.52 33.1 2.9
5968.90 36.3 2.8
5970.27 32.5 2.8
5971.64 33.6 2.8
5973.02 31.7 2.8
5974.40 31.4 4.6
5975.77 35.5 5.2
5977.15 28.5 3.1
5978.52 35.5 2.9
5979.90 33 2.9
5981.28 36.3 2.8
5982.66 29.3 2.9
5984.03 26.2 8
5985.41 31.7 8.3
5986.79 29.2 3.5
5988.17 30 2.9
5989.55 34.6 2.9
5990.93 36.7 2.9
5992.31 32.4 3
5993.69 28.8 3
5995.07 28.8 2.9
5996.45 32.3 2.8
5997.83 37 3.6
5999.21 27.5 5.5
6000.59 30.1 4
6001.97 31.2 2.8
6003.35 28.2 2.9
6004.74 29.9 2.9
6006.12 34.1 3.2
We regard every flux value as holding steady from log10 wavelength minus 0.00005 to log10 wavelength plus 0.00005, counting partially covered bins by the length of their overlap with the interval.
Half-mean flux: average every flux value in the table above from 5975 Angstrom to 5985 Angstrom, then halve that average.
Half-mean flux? 16.0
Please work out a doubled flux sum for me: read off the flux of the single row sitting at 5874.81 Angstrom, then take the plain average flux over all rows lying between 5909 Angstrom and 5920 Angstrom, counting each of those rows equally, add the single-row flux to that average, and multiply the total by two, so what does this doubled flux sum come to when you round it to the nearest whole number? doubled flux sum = 128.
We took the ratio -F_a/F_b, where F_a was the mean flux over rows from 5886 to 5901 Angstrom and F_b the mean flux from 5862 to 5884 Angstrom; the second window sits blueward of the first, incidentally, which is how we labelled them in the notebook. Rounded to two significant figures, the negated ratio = -0.91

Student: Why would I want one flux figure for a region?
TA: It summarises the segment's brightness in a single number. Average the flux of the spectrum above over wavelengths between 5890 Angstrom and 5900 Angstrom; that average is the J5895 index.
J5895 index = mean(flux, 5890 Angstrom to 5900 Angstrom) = 28.3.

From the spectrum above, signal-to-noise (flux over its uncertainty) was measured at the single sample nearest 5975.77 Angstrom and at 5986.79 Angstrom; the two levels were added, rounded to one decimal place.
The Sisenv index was 15.2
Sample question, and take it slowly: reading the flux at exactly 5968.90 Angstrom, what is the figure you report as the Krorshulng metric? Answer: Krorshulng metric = 36.3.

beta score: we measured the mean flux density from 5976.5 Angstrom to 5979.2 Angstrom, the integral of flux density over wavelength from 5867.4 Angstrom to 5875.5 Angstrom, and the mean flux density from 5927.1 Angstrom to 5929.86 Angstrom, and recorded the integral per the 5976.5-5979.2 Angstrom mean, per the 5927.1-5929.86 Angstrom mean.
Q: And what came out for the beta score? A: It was 0.24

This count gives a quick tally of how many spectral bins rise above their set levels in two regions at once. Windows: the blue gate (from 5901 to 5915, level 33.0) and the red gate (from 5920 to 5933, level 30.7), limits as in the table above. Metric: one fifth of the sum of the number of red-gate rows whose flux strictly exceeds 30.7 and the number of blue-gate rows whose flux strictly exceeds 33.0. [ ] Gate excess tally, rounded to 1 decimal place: 2.2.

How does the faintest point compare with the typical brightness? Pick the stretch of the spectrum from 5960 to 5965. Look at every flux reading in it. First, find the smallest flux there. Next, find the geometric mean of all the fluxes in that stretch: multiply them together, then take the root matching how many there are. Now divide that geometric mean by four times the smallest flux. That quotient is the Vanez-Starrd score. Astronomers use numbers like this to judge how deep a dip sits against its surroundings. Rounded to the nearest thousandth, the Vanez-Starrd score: 0.275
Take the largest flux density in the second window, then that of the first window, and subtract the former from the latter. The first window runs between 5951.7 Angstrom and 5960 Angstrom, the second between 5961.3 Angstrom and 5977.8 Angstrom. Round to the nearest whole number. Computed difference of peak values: -3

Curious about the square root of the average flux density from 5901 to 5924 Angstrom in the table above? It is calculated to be 5.535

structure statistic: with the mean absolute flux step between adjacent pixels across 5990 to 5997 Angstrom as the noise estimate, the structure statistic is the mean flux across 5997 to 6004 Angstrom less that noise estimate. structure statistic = 28.0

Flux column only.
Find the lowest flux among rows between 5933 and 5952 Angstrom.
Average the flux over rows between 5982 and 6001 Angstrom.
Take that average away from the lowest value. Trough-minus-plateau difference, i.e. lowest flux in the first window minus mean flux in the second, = -10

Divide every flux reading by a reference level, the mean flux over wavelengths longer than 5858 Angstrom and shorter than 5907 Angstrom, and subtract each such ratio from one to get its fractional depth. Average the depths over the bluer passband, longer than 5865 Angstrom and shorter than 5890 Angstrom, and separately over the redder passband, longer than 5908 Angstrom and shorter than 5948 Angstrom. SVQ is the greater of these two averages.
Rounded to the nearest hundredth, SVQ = -0.02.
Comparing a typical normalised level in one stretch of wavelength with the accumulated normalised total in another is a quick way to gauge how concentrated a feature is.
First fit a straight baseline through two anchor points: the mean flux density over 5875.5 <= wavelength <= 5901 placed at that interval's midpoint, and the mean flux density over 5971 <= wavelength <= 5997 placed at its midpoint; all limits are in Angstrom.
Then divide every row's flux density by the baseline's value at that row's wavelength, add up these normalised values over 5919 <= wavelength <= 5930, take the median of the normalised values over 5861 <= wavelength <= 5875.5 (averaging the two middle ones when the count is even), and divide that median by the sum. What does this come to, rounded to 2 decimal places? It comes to 0.12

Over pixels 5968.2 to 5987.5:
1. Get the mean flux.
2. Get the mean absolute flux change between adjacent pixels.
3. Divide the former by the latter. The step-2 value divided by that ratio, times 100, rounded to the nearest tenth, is 44.3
